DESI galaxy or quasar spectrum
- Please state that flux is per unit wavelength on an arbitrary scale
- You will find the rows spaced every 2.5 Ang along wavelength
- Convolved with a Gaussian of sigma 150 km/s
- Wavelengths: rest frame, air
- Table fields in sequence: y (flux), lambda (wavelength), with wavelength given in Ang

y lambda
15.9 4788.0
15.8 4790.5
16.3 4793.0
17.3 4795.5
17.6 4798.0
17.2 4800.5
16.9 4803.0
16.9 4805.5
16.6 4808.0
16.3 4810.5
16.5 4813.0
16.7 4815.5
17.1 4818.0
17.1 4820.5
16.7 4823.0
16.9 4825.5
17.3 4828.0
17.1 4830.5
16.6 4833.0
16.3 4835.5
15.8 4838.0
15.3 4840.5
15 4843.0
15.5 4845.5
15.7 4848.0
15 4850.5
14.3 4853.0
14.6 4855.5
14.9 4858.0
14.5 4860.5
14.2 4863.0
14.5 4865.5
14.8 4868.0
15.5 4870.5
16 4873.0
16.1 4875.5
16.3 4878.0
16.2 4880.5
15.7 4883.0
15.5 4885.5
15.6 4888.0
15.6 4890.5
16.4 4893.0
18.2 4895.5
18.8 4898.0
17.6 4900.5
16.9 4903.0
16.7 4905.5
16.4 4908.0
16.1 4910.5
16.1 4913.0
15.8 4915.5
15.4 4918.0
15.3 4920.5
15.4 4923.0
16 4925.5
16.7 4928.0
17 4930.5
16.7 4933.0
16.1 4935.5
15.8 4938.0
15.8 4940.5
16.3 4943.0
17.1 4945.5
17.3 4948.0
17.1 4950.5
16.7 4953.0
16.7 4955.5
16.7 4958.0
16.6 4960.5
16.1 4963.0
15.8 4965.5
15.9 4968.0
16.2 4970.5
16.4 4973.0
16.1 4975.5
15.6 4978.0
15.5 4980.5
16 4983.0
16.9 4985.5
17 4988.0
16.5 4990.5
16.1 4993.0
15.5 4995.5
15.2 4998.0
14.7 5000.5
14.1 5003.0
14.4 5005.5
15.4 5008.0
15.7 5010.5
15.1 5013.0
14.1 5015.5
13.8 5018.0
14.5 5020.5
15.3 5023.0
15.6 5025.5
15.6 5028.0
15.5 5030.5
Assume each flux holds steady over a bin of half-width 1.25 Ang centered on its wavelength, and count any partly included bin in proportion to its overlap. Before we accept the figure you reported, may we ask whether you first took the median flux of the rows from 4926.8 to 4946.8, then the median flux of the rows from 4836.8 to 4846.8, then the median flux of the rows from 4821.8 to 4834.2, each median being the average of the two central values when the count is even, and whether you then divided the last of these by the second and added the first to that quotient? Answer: 17.6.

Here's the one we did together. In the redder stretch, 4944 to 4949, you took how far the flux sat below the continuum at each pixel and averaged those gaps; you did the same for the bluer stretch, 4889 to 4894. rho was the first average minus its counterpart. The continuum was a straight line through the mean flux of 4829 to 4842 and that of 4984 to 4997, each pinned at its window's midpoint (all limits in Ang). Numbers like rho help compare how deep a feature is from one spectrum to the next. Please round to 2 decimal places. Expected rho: -1.14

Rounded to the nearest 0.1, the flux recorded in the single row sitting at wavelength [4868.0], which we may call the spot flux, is 14.8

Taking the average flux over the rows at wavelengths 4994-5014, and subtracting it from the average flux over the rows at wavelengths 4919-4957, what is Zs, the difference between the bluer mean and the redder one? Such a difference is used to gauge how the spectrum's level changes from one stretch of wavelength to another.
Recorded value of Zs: 1.4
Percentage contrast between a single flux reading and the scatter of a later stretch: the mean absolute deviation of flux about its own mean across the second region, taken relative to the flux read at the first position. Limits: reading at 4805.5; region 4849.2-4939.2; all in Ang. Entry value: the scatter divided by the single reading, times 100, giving 4.6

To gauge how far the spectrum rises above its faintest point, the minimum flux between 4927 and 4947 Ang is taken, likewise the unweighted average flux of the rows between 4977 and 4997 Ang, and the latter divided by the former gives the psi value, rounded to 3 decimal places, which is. 1.021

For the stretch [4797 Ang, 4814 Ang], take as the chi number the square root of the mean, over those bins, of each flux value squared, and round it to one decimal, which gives 16.9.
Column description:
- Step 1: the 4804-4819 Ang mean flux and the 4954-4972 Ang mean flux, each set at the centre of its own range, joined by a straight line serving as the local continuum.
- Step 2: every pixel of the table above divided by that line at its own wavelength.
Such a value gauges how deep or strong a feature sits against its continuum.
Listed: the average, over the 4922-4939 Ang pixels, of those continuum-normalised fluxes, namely 0.99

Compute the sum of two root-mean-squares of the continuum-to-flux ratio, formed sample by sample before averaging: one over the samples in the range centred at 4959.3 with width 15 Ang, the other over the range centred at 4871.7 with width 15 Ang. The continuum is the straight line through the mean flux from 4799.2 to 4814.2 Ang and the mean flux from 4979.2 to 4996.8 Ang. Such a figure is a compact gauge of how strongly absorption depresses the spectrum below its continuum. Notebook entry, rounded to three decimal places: 2.061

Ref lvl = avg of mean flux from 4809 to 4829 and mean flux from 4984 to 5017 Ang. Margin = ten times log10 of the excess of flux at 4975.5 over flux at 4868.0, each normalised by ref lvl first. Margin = -11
